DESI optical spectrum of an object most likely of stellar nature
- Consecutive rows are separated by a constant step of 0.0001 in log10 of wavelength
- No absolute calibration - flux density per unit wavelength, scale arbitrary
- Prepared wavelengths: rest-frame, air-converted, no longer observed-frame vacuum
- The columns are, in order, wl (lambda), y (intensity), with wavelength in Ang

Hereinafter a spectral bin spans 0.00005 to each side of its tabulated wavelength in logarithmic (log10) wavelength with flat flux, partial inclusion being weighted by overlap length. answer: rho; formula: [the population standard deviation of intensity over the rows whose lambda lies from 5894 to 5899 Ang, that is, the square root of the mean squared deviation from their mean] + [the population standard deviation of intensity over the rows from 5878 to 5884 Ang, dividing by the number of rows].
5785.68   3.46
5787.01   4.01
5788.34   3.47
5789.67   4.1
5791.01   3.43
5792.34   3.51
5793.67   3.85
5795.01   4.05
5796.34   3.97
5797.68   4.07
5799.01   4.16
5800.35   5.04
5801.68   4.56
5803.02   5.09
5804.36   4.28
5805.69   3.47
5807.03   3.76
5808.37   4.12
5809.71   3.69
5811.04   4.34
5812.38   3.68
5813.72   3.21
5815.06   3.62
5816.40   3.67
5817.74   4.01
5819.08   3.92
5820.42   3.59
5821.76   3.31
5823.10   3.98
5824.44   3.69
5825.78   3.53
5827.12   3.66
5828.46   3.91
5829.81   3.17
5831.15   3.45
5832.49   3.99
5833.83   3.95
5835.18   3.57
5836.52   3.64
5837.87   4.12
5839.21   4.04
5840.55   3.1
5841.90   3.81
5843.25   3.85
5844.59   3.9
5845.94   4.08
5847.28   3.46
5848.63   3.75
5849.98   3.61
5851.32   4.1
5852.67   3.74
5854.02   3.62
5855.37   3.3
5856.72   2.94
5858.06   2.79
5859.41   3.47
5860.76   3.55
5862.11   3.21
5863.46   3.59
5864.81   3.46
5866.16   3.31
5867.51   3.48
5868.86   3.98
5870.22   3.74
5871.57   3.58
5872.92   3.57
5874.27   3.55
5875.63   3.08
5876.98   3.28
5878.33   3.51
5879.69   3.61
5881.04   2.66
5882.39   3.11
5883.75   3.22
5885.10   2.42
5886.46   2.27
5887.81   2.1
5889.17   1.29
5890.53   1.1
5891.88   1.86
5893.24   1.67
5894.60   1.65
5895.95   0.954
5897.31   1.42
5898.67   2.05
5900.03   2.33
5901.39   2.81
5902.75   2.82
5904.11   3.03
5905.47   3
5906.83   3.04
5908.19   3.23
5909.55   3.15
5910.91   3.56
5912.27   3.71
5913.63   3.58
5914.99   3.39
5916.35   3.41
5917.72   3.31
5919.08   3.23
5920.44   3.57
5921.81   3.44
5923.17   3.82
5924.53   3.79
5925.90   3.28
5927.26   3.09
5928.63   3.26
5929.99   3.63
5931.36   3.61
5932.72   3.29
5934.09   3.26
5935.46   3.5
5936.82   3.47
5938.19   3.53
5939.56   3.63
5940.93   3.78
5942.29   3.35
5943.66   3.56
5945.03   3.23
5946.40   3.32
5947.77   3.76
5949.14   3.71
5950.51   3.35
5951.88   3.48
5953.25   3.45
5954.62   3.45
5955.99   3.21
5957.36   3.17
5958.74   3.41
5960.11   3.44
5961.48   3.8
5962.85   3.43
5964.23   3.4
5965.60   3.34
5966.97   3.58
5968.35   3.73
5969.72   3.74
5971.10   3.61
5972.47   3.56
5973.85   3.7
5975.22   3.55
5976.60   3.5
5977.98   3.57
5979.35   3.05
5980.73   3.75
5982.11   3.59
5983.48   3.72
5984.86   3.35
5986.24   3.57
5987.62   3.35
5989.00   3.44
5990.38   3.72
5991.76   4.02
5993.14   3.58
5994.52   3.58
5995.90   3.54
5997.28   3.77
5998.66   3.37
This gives 0.73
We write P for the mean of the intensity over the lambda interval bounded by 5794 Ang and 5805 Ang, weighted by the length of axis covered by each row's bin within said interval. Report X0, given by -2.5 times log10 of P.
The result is -1.60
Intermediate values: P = 4.4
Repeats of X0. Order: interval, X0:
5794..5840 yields -1.47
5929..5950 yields -1.36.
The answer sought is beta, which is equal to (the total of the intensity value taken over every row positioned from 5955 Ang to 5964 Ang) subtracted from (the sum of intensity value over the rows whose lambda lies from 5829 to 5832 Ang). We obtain -13.8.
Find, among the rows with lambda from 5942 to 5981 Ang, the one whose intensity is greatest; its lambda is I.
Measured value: 5961.48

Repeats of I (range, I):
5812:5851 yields 5837.87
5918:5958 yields 5923.17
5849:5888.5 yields 5851.32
